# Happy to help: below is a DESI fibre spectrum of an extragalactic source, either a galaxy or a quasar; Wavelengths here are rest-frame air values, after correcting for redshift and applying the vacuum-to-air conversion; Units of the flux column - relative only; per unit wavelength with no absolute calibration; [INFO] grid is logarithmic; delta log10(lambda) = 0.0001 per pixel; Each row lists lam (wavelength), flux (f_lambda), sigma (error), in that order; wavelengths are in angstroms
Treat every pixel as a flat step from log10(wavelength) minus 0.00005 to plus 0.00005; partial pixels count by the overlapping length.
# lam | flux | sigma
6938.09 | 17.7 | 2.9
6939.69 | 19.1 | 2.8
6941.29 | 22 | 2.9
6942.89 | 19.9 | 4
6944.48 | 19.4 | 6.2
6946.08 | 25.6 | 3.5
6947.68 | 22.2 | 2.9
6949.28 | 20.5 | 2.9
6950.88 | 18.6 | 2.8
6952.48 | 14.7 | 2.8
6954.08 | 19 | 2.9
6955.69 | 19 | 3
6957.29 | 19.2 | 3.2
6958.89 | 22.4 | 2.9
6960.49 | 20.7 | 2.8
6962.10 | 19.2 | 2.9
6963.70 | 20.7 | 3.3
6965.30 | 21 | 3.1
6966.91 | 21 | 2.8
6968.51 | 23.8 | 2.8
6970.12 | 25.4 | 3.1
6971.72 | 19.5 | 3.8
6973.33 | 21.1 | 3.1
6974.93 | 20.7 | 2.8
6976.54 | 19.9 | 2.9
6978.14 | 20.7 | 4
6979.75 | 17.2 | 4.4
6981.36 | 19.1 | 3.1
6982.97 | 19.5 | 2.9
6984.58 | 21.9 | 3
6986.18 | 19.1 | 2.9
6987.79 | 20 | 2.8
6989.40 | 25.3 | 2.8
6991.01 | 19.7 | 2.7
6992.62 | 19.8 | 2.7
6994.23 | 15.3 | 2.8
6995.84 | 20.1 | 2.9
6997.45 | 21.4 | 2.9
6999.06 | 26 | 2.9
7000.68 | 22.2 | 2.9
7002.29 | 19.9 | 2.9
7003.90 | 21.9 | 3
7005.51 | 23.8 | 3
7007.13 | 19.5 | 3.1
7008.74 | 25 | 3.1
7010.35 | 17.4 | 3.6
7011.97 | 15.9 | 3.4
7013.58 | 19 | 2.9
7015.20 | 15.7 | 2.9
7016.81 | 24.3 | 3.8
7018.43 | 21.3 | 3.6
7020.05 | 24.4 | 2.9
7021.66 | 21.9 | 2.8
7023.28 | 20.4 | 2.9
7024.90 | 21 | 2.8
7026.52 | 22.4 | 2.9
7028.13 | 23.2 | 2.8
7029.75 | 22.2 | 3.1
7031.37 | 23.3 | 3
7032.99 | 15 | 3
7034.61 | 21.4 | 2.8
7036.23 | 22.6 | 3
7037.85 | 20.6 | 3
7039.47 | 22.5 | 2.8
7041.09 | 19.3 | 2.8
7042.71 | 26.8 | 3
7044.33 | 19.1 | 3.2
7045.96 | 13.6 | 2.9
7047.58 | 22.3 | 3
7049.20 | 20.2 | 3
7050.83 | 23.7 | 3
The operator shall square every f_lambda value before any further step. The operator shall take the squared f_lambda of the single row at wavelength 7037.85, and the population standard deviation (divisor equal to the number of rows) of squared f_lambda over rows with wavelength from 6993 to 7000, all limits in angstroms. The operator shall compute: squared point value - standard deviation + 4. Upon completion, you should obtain 271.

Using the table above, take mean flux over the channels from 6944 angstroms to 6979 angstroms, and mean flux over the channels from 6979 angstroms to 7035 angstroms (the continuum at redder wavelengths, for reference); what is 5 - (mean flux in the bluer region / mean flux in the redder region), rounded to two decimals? 4.00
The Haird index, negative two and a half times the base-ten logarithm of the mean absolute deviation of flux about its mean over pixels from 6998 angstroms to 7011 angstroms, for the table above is -0.90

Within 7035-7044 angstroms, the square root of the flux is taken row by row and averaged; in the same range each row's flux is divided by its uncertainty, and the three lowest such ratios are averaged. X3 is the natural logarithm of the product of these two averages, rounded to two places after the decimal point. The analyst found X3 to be 3.51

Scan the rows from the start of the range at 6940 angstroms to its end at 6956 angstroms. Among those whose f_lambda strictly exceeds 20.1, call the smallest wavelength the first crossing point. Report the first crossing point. 6941.29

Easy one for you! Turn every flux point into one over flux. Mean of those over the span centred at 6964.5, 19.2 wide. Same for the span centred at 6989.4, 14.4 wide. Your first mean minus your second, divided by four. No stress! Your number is -0.0007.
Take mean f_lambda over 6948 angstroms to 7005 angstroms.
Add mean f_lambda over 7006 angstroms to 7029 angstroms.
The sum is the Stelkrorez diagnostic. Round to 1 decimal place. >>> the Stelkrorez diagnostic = 41.3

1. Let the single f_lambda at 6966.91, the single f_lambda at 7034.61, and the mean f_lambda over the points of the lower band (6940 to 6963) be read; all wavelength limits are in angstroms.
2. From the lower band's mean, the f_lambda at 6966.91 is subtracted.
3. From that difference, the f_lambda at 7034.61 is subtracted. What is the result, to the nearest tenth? -22.2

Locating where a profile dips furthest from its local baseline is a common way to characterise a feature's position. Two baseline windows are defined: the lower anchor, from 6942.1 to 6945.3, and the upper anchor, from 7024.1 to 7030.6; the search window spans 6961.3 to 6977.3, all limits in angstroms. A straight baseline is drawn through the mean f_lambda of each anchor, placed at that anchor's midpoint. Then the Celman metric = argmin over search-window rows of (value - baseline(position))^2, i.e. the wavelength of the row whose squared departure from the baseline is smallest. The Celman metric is 6974.93 angstroms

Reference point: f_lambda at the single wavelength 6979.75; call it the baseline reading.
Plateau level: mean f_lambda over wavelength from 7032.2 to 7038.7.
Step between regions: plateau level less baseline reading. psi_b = 3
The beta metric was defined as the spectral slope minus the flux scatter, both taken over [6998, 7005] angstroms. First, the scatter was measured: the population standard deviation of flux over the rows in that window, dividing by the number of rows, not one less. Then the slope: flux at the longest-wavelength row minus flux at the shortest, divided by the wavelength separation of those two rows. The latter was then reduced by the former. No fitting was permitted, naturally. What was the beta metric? -3.1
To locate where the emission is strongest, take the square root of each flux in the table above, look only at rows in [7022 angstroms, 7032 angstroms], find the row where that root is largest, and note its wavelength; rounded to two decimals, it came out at 7031.37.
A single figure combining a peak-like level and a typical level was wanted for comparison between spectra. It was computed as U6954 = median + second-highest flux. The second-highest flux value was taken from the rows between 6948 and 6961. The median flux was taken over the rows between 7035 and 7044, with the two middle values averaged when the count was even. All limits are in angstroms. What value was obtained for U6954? 43.2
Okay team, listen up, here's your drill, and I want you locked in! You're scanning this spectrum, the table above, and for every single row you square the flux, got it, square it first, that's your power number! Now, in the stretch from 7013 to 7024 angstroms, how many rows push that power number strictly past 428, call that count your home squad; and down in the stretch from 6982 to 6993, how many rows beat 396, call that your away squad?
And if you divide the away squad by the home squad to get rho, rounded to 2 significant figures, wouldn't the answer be 0.75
